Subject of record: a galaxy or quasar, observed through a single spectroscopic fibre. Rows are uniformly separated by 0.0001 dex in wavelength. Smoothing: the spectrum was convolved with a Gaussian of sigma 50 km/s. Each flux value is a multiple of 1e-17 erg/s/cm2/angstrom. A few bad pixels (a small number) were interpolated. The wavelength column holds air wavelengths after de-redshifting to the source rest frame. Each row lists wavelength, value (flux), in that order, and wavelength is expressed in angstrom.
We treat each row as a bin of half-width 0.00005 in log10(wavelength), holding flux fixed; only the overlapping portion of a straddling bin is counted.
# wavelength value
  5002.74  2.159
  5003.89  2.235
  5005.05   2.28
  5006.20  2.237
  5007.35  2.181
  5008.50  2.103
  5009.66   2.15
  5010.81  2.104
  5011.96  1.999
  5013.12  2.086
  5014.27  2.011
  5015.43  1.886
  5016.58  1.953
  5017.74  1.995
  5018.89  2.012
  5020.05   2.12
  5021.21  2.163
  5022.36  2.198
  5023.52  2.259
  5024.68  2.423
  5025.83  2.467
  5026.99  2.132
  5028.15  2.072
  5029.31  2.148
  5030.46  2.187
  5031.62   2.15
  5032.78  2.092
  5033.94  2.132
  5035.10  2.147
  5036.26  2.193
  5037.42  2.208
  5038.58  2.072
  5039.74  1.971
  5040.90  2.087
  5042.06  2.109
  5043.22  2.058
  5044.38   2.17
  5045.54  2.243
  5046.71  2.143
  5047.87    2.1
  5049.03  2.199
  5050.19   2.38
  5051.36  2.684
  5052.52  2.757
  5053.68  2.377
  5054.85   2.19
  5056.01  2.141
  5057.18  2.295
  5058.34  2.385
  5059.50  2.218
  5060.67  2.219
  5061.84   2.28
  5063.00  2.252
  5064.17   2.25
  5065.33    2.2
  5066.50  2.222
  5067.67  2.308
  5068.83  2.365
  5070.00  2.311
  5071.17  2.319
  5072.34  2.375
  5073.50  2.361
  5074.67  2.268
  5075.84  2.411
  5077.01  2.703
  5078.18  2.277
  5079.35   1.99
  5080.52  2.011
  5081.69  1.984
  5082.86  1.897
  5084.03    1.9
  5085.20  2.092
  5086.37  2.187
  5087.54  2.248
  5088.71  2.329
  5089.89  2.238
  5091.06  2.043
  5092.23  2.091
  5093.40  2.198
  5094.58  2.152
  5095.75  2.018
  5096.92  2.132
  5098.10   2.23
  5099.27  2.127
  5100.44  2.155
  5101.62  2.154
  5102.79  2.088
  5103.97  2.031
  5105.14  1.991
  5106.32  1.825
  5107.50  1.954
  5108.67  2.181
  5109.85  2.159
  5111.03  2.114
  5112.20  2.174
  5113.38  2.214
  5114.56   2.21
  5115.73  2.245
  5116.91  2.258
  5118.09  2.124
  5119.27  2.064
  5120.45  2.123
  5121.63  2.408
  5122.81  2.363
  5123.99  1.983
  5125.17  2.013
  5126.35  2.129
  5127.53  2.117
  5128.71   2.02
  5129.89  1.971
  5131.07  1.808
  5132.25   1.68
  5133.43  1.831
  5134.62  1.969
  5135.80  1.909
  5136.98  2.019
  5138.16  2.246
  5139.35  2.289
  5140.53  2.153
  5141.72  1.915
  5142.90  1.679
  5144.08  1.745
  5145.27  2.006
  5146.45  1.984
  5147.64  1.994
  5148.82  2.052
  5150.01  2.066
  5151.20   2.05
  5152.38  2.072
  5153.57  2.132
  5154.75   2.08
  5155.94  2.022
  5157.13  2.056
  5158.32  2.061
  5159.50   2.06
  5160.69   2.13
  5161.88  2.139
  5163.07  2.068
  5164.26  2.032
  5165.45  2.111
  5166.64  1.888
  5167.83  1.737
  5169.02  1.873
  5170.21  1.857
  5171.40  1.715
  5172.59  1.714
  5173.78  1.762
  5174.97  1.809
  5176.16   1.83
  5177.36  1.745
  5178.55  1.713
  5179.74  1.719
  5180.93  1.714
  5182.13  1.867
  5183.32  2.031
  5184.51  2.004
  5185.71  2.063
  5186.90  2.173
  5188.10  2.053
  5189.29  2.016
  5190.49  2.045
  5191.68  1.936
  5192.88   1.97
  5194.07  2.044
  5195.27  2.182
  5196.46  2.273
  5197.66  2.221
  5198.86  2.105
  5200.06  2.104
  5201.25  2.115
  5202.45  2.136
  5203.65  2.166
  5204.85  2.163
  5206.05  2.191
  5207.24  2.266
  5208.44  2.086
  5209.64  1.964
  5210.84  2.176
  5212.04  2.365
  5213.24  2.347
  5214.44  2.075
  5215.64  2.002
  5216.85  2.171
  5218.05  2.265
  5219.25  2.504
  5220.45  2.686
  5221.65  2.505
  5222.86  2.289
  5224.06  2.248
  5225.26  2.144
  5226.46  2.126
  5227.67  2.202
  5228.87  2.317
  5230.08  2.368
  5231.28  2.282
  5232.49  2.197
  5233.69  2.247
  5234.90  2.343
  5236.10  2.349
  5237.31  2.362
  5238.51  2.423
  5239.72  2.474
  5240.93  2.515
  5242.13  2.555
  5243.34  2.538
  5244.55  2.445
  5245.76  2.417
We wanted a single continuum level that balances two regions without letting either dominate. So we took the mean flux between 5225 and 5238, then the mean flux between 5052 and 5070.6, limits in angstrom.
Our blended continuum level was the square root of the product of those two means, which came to 2.28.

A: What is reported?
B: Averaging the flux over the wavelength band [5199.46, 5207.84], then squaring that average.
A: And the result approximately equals 4.7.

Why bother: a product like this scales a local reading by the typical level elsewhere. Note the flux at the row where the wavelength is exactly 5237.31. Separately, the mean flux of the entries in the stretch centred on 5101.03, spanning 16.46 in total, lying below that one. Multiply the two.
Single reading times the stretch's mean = 4.9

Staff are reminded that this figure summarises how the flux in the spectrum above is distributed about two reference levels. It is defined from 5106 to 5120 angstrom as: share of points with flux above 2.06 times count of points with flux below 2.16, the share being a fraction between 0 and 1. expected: 5.0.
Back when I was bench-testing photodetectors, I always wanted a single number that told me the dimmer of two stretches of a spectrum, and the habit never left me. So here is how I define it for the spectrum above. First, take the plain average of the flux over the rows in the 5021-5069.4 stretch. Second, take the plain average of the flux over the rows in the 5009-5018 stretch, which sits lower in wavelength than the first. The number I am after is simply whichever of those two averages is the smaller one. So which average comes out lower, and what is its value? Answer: 2.02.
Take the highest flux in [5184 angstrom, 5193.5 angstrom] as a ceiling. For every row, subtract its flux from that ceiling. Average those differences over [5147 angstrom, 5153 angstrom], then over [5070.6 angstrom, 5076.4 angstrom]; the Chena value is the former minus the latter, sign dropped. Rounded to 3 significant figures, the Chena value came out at 0.300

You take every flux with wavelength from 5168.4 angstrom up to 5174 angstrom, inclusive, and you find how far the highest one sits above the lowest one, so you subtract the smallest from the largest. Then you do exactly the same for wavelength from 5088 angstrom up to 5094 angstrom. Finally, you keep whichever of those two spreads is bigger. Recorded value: 0.286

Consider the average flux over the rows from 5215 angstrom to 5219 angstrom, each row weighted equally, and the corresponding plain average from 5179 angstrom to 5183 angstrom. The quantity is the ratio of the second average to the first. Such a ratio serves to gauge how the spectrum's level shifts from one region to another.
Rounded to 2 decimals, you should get 0.82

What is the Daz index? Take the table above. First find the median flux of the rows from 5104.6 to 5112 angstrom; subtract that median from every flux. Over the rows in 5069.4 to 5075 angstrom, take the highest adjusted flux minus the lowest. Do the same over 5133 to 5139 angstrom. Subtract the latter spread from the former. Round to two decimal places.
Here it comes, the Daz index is -0.31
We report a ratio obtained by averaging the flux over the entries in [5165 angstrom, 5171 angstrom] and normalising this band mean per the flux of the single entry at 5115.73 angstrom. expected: 0.84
